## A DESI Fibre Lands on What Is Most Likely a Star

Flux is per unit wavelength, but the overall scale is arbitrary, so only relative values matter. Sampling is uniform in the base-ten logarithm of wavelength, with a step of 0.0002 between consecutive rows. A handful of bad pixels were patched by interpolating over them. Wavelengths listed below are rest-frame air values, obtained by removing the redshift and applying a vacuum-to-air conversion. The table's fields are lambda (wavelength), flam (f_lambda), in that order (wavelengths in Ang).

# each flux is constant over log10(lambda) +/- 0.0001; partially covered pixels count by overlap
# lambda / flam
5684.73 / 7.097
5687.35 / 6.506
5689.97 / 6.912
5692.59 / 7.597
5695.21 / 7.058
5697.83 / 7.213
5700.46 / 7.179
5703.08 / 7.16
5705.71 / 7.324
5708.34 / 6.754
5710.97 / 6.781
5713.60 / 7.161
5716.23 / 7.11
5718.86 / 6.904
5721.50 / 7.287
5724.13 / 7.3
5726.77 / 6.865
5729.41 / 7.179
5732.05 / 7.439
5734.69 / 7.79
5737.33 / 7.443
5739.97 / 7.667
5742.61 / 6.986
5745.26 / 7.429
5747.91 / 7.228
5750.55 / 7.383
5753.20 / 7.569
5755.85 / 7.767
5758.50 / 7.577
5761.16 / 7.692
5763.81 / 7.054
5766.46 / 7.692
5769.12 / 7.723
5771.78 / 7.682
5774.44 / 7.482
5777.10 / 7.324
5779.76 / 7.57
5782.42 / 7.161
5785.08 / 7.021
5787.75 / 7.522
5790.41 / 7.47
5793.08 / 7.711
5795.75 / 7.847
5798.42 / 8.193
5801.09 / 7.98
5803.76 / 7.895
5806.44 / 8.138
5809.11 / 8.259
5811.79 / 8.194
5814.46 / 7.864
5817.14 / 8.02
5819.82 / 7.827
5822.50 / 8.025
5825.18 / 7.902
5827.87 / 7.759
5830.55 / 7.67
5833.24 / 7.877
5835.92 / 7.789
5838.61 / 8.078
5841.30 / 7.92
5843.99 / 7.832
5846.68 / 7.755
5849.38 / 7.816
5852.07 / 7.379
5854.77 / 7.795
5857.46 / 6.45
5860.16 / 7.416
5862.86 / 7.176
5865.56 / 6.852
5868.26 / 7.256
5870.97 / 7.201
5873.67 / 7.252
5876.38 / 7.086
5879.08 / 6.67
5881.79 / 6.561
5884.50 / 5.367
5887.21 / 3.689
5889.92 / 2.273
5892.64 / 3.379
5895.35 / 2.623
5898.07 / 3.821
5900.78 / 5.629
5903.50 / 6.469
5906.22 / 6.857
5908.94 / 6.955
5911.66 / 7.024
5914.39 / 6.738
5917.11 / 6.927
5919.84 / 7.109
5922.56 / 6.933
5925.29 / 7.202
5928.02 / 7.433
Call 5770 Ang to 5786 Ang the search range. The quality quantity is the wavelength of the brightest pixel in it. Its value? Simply 5771.78 Ang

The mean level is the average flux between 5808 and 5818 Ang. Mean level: 8.1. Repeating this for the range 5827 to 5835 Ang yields 7.8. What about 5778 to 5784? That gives 7.4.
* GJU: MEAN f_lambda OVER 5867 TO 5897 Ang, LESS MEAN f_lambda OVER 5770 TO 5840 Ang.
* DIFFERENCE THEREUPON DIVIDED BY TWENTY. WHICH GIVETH -0.12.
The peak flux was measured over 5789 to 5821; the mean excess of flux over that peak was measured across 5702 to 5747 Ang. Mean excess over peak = -1.0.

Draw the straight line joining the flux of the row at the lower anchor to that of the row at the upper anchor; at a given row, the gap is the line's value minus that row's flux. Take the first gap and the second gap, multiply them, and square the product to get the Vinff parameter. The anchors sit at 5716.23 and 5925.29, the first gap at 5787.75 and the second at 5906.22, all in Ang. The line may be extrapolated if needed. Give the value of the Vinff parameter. 0.016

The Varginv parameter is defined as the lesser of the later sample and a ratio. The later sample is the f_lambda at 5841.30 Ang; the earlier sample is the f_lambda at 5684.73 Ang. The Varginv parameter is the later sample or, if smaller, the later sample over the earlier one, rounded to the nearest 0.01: 1.12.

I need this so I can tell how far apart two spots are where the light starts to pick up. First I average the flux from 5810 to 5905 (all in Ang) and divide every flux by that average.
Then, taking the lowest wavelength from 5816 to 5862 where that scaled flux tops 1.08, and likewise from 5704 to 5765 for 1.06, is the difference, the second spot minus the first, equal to -111.4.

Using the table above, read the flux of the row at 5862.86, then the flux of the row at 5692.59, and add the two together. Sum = 14.8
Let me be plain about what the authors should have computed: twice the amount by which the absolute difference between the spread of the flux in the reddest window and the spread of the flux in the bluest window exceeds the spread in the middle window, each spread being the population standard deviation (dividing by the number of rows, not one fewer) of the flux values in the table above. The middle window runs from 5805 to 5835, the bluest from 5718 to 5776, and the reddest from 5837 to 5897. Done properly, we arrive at 2.6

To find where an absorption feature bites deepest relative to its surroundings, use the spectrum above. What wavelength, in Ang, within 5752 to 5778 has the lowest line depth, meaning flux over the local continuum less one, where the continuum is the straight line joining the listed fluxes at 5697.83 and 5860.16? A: 5763.81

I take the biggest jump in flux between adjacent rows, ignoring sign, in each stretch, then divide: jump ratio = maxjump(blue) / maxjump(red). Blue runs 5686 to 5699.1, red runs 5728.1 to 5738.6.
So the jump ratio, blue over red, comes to 2.0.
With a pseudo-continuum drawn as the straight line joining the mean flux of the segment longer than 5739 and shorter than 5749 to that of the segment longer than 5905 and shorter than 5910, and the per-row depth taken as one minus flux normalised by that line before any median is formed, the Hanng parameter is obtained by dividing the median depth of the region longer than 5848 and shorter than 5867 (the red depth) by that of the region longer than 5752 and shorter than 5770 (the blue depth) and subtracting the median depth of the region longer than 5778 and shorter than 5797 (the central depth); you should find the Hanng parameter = 1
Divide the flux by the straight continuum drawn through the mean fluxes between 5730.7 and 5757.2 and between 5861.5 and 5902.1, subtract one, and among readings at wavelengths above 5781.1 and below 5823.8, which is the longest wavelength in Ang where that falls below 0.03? 5785.08 Ang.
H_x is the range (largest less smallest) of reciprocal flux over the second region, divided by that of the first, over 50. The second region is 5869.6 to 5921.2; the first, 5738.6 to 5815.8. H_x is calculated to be 0.3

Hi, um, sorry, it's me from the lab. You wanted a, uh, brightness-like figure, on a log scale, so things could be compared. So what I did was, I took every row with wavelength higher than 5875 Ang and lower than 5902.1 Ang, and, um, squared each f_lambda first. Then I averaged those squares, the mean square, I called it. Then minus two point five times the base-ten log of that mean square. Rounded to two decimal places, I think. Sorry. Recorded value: -3.49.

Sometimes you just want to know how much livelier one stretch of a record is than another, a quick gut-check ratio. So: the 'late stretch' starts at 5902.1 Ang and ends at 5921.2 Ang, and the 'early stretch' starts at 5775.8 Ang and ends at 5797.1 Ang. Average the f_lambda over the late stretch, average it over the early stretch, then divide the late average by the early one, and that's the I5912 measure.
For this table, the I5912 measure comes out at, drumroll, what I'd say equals 0.92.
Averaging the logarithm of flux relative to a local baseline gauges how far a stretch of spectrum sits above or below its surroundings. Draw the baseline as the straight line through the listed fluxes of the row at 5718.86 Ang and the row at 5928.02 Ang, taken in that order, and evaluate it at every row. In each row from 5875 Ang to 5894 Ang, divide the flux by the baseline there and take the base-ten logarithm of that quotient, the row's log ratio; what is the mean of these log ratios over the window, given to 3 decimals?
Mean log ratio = -0.197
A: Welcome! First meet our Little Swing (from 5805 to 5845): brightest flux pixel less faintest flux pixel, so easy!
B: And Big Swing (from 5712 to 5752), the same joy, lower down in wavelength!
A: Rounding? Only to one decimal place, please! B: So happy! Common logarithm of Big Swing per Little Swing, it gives 0.2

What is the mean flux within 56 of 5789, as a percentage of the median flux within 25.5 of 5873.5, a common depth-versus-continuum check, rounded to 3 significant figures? 112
